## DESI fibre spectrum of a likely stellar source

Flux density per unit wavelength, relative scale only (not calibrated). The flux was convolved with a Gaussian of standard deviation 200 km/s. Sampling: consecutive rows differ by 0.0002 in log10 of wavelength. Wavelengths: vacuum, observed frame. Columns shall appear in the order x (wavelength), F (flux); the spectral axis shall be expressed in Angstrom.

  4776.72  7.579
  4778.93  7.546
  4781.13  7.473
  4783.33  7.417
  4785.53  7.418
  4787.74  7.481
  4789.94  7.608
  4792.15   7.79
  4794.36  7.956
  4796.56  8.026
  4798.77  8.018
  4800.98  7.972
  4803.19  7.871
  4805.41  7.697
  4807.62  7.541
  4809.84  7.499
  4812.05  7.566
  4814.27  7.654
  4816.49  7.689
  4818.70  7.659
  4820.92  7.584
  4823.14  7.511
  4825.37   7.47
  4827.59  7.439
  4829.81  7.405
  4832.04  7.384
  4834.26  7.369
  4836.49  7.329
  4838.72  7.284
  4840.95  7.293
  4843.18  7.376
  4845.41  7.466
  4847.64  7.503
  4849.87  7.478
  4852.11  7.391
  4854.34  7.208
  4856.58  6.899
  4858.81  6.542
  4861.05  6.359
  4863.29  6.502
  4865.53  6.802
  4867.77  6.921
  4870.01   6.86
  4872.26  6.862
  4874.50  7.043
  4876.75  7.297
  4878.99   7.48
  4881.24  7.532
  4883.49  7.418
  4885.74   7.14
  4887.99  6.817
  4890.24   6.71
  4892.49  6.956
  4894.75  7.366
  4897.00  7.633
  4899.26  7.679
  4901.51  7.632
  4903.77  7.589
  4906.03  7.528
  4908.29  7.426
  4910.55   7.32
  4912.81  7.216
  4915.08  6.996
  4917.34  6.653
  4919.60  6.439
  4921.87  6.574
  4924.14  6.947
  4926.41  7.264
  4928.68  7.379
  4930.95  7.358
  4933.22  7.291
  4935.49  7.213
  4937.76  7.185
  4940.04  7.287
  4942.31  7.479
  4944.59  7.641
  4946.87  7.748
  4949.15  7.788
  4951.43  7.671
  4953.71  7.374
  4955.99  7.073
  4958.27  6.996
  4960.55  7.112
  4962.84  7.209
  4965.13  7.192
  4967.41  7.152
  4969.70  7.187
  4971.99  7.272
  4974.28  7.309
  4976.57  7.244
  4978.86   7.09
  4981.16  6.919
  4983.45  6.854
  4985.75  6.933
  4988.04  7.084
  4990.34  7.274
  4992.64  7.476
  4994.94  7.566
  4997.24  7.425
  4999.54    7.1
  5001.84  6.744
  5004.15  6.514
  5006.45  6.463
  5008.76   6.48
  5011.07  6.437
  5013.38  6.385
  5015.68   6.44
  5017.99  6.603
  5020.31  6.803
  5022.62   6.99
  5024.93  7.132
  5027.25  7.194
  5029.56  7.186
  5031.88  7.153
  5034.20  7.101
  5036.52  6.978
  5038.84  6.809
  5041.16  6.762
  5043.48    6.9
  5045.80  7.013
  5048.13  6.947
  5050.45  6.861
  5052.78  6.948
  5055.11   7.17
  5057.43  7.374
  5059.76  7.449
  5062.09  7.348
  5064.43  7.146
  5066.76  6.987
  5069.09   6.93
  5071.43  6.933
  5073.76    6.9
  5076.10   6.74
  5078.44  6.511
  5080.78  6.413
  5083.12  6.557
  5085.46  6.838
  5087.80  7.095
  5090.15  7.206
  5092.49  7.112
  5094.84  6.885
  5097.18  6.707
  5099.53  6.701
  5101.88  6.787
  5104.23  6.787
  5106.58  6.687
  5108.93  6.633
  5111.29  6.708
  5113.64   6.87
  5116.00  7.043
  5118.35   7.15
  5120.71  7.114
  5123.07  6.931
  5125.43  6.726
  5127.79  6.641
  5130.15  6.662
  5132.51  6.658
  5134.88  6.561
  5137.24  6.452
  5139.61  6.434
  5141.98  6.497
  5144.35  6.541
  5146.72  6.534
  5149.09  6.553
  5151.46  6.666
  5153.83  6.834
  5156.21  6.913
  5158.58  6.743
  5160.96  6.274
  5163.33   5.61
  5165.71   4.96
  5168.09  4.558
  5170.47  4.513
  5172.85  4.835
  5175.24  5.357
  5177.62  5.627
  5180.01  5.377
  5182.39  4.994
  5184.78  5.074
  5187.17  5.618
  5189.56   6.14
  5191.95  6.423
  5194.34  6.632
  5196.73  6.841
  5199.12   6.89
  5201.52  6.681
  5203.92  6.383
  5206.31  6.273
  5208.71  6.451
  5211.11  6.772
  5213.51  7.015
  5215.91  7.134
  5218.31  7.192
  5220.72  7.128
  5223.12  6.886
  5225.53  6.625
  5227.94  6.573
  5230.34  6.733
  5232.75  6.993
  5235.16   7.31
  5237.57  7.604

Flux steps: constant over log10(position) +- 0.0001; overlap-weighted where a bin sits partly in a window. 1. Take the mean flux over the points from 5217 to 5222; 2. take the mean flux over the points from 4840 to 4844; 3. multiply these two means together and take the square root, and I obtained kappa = 7.2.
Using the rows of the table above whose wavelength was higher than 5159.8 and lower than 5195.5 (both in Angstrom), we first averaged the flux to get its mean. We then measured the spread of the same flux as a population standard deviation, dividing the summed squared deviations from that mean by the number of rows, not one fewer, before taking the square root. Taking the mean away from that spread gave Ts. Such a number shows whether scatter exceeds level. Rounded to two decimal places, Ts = -4.82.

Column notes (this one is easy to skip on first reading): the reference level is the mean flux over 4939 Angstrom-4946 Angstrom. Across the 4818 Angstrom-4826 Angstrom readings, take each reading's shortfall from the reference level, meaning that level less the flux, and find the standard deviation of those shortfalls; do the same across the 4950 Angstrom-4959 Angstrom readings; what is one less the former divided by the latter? 0.73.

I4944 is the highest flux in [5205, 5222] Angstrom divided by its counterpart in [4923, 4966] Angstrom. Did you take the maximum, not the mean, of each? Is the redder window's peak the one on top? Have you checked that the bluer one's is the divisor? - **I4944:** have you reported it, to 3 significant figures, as 0.923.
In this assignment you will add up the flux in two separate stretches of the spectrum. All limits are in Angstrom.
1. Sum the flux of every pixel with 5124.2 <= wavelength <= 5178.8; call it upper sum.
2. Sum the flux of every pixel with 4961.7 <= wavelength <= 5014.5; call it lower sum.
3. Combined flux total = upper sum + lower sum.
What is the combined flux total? 302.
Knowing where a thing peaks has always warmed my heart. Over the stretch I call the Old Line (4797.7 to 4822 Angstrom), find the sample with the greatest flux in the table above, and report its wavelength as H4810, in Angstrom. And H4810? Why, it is 4798.77 Angstrom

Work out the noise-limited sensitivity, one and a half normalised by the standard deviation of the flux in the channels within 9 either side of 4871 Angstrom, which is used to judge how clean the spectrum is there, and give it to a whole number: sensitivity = 5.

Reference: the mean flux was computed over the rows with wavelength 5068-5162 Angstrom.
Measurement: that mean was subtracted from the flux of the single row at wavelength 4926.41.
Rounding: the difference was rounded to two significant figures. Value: 0.52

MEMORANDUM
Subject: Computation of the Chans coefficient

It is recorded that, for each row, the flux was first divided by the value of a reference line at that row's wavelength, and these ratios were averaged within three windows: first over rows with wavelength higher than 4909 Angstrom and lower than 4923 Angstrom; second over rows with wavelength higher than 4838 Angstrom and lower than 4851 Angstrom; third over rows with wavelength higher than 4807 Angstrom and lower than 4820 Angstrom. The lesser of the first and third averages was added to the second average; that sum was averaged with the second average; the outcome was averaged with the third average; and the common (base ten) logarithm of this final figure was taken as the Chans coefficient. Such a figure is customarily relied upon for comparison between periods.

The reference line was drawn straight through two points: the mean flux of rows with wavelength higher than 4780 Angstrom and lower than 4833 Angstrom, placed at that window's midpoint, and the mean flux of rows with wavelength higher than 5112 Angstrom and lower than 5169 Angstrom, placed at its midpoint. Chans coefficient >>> 0.090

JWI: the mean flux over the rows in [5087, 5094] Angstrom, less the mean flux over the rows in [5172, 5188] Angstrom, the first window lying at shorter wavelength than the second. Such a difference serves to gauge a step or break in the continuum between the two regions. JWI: 1.9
